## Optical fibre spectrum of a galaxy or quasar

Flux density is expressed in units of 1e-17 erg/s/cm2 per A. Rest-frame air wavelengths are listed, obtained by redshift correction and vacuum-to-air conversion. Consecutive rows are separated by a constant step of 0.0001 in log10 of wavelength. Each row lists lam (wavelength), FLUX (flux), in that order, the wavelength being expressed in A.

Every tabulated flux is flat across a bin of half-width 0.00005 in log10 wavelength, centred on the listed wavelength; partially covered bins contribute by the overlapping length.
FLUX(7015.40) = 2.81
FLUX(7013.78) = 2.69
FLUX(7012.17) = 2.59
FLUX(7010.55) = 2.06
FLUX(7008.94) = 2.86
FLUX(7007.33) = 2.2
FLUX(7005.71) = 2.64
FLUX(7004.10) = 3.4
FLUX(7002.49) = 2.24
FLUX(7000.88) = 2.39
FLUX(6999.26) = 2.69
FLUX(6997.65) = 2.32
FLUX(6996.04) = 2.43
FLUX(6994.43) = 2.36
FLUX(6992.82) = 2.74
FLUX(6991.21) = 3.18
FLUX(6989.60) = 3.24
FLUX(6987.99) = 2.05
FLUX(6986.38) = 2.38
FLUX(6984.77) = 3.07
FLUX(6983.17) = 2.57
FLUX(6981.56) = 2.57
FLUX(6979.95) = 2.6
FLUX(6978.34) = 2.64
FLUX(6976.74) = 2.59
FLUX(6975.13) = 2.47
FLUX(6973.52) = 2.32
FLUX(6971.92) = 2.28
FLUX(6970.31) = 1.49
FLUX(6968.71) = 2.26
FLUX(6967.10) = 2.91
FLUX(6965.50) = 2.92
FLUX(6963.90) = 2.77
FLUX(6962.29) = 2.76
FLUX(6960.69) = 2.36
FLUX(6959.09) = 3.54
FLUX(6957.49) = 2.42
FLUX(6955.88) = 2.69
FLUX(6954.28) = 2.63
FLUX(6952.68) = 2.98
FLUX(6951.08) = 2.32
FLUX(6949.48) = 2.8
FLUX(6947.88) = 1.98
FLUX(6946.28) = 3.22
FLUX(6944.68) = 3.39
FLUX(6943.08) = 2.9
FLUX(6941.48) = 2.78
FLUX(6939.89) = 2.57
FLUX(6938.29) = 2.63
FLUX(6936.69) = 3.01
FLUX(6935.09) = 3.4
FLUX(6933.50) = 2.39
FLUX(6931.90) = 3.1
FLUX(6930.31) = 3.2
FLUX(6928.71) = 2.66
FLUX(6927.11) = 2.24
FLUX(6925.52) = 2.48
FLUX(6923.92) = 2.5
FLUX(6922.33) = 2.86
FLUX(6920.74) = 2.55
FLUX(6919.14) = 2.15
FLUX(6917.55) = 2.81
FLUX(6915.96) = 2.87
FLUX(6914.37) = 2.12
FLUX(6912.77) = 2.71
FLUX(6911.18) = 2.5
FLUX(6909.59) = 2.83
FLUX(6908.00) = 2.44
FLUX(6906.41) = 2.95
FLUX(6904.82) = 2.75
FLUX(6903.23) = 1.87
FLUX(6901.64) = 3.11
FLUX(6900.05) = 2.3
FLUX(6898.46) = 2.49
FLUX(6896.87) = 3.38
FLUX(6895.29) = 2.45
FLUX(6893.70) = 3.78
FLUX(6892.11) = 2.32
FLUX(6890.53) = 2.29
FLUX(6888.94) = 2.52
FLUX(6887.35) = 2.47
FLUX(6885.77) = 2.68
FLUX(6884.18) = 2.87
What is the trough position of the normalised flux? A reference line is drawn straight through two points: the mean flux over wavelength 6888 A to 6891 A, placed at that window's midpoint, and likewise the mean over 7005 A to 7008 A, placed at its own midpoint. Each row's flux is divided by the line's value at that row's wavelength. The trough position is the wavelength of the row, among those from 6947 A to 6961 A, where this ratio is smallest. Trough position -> 6947.88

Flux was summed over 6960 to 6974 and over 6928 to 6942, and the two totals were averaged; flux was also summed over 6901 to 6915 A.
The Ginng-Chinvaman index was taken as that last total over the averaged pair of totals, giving 0.97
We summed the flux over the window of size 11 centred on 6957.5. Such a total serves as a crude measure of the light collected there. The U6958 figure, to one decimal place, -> 19.4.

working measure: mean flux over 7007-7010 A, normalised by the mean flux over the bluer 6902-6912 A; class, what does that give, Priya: 0.99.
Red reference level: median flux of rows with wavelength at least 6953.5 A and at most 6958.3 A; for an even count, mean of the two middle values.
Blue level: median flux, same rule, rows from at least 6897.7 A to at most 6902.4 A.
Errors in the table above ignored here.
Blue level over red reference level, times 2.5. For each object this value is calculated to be 2.37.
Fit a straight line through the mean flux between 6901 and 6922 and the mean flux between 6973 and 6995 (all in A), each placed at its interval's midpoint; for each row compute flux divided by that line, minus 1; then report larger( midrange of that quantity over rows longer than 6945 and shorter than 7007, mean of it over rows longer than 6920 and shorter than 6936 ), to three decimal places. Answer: 0.054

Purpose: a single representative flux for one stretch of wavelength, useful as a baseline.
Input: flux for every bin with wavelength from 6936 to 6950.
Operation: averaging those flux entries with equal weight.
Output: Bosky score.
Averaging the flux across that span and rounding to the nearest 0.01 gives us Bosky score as 2.81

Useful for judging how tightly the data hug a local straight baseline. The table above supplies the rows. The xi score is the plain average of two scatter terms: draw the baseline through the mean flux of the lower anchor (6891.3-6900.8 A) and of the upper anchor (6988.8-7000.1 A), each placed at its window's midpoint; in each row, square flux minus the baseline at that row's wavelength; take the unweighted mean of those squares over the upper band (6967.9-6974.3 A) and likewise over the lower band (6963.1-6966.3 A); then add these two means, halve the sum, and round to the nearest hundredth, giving 0.27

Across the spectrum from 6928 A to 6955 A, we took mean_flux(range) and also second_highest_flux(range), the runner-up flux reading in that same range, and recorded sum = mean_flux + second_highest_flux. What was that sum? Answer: 6.21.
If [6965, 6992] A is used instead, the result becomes 5.74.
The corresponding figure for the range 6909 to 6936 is 5.87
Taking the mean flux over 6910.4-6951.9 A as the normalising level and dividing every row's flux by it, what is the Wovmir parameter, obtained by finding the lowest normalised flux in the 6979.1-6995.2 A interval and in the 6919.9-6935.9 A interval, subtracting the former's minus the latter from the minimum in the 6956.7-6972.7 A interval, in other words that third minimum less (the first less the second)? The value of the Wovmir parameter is 0.62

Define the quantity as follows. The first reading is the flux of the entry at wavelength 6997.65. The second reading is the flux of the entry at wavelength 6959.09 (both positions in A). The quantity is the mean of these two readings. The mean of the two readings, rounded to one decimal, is 2.9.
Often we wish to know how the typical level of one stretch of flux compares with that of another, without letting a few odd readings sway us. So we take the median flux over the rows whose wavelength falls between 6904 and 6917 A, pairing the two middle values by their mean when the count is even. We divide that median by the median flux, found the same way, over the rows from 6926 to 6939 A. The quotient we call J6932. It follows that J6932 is 0.96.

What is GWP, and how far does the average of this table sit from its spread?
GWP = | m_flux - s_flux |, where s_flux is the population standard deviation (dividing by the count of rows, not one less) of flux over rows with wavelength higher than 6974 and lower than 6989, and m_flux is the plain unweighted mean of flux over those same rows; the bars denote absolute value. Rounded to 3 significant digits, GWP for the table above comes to 2.30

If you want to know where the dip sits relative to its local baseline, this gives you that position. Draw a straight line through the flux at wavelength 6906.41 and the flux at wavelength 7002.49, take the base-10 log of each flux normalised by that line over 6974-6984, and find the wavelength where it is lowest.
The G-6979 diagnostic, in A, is 6975.13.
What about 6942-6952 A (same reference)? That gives 6947.88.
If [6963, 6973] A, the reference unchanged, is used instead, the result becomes 6970.31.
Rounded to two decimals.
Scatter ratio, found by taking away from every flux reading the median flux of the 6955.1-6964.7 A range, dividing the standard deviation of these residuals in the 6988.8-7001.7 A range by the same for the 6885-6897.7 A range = 0.67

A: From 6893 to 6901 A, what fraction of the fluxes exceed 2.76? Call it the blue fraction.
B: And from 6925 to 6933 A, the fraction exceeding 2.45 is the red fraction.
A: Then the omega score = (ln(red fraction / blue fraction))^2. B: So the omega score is 0.48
